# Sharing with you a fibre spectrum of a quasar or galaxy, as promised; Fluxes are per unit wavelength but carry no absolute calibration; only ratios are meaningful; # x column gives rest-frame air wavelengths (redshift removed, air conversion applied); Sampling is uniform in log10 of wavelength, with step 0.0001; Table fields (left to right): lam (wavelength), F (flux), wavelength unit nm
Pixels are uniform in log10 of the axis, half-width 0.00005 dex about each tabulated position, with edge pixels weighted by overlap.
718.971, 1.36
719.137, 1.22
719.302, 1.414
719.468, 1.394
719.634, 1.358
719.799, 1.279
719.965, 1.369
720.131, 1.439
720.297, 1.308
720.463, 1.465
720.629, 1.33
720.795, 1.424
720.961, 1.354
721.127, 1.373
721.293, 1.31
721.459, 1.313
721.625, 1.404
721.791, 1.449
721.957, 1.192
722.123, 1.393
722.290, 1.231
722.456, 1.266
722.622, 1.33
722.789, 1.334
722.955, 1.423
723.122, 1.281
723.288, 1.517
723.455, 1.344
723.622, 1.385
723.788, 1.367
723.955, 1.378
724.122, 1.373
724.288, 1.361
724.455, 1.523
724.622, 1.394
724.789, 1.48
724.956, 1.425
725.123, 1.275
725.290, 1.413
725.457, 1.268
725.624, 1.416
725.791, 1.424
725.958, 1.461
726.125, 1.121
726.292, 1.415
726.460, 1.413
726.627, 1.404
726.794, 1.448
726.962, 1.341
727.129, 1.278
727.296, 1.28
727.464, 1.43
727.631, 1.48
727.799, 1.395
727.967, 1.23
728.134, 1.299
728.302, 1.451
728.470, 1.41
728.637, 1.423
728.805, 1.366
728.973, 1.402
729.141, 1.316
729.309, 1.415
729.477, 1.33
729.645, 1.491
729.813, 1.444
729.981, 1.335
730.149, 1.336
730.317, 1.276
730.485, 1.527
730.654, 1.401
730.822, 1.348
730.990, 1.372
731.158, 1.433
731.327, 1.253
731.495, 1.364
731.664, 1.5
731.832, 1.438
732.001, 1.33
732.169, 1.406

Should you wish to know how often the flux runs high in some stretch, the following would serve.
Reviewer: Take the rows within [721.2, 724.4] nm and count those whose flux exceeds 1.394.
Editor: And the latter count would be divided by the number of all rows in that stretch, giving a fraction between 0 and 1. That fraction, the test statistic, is 0.21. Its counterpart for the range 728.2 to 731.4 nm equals 0.53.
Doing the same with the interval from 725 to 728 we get 0.61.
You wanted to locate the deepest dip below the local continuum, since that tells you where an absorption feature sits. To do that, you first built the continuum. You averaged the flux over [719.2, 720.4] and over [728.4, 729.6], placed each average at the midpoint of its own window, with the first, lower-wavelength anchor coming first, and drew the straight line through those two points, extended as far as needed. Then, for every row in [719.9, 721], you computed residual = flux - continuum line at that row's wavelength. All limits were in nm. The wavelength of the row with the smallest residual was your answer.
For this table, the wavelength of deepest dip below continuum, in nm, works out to 720.297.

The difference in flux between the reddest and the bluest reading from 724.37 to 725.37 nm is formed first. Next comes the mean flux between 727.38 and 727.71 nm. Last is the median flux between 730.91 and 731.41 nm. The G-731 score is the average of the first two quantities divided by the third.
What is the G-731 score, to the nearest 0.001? 0.490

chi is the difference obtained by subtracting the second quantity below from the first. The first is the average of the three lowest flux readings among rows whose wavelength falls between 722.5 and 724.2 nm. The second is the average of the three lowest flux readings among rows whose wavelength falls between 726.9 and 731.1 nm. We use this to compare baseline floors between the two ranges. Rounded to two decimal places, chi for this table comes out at 0.05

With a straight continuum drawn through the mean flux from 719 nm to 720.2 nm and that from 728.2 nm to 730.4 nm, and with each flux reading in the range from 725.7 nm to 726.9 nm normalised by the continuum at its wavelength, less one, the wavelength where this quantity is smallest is 726.125 nm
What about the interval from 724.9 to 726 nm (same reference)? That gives 725.457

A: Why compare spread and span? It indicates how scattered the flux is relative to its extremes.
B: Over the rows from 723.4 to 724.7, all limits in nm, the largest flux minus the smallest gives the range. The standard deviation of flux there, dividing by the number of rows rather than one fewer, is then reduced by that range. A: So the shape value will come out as -0.13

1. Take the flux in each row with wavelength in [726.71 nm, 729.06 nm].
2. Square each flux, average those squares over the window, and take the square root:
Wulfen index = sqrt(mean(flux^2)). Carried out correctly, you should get 1.38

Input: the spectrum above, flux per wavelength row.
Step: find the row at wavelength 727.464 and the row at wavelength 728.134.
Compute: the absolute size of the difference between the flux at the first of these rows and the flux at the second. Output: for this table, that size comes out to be 0.13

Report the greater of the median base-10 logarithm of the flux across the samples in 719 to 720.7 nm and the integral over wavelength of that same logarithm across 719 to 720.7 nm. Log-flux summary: 0.22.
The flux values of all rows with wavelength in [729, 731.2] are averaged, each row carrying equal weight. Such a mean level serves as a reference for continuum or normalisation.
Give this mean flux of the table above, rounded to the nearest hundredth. 1.39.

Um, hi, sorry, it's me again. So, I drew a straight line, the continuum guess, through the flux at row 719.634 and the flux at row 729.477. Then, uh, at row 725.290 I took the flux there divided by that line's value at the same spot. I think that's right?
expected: 1.05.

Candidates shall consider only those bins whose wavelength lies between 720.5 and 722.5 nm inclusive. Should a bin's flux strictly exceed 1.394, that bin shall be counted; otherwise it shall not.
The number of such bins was 3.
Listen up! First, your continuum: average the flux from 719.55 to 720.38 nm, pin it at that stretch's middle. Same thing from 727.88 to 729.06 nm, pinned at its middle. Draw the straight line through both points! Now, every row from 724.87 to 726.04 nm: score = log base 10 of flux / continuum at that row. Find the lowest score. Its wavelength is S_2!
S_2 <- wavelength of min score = 725.457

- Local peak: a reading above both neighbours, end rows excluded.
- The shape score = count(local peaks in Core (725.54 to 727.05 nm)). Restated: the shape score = 3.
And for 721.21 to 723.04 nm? 2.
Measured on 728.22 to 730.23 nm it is 4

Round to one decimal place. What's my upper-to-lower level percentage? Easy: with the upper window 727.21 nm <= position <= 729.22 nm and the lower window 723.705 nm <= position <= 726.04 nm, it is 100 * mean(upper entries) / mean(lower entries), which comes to 98.3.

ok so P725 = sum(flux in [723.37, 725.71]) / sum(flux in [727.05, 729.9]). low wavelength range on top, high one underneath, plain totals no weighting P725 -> 0.83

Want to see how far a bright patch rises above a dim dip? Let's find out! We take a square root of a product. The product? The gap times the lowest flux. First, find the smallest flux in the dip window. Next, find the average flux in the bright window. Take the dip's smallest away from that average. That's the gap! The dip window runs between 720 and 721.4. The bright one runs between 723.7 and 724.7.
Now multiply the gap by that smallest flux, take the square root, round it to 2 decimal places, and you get 0.35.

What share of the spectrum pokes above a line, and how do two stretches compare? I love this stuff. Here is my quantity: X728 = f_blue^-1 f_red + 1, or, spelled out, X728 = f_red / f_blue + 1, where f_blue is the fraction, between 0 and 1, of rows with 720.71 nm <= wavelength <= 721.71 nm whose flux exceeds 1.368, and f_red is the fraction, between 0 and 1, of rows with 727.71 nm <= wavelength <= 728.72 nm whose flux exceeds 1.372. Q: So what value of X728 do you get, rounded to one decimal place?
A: 2.3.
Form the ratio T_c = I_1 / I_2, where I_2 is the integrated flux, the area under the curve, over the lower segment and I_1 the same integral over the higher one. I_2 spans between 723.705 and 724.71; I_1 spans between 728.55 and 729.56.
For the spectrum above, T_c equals 0.99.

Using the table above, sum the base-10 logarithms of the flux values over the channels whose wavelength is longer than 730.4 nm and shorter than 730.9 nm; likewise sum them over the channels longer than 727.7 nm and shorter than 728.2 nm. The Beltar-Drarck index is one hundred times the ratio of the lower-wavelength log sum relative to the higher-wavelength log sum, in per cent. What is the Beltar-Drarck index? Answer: 76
